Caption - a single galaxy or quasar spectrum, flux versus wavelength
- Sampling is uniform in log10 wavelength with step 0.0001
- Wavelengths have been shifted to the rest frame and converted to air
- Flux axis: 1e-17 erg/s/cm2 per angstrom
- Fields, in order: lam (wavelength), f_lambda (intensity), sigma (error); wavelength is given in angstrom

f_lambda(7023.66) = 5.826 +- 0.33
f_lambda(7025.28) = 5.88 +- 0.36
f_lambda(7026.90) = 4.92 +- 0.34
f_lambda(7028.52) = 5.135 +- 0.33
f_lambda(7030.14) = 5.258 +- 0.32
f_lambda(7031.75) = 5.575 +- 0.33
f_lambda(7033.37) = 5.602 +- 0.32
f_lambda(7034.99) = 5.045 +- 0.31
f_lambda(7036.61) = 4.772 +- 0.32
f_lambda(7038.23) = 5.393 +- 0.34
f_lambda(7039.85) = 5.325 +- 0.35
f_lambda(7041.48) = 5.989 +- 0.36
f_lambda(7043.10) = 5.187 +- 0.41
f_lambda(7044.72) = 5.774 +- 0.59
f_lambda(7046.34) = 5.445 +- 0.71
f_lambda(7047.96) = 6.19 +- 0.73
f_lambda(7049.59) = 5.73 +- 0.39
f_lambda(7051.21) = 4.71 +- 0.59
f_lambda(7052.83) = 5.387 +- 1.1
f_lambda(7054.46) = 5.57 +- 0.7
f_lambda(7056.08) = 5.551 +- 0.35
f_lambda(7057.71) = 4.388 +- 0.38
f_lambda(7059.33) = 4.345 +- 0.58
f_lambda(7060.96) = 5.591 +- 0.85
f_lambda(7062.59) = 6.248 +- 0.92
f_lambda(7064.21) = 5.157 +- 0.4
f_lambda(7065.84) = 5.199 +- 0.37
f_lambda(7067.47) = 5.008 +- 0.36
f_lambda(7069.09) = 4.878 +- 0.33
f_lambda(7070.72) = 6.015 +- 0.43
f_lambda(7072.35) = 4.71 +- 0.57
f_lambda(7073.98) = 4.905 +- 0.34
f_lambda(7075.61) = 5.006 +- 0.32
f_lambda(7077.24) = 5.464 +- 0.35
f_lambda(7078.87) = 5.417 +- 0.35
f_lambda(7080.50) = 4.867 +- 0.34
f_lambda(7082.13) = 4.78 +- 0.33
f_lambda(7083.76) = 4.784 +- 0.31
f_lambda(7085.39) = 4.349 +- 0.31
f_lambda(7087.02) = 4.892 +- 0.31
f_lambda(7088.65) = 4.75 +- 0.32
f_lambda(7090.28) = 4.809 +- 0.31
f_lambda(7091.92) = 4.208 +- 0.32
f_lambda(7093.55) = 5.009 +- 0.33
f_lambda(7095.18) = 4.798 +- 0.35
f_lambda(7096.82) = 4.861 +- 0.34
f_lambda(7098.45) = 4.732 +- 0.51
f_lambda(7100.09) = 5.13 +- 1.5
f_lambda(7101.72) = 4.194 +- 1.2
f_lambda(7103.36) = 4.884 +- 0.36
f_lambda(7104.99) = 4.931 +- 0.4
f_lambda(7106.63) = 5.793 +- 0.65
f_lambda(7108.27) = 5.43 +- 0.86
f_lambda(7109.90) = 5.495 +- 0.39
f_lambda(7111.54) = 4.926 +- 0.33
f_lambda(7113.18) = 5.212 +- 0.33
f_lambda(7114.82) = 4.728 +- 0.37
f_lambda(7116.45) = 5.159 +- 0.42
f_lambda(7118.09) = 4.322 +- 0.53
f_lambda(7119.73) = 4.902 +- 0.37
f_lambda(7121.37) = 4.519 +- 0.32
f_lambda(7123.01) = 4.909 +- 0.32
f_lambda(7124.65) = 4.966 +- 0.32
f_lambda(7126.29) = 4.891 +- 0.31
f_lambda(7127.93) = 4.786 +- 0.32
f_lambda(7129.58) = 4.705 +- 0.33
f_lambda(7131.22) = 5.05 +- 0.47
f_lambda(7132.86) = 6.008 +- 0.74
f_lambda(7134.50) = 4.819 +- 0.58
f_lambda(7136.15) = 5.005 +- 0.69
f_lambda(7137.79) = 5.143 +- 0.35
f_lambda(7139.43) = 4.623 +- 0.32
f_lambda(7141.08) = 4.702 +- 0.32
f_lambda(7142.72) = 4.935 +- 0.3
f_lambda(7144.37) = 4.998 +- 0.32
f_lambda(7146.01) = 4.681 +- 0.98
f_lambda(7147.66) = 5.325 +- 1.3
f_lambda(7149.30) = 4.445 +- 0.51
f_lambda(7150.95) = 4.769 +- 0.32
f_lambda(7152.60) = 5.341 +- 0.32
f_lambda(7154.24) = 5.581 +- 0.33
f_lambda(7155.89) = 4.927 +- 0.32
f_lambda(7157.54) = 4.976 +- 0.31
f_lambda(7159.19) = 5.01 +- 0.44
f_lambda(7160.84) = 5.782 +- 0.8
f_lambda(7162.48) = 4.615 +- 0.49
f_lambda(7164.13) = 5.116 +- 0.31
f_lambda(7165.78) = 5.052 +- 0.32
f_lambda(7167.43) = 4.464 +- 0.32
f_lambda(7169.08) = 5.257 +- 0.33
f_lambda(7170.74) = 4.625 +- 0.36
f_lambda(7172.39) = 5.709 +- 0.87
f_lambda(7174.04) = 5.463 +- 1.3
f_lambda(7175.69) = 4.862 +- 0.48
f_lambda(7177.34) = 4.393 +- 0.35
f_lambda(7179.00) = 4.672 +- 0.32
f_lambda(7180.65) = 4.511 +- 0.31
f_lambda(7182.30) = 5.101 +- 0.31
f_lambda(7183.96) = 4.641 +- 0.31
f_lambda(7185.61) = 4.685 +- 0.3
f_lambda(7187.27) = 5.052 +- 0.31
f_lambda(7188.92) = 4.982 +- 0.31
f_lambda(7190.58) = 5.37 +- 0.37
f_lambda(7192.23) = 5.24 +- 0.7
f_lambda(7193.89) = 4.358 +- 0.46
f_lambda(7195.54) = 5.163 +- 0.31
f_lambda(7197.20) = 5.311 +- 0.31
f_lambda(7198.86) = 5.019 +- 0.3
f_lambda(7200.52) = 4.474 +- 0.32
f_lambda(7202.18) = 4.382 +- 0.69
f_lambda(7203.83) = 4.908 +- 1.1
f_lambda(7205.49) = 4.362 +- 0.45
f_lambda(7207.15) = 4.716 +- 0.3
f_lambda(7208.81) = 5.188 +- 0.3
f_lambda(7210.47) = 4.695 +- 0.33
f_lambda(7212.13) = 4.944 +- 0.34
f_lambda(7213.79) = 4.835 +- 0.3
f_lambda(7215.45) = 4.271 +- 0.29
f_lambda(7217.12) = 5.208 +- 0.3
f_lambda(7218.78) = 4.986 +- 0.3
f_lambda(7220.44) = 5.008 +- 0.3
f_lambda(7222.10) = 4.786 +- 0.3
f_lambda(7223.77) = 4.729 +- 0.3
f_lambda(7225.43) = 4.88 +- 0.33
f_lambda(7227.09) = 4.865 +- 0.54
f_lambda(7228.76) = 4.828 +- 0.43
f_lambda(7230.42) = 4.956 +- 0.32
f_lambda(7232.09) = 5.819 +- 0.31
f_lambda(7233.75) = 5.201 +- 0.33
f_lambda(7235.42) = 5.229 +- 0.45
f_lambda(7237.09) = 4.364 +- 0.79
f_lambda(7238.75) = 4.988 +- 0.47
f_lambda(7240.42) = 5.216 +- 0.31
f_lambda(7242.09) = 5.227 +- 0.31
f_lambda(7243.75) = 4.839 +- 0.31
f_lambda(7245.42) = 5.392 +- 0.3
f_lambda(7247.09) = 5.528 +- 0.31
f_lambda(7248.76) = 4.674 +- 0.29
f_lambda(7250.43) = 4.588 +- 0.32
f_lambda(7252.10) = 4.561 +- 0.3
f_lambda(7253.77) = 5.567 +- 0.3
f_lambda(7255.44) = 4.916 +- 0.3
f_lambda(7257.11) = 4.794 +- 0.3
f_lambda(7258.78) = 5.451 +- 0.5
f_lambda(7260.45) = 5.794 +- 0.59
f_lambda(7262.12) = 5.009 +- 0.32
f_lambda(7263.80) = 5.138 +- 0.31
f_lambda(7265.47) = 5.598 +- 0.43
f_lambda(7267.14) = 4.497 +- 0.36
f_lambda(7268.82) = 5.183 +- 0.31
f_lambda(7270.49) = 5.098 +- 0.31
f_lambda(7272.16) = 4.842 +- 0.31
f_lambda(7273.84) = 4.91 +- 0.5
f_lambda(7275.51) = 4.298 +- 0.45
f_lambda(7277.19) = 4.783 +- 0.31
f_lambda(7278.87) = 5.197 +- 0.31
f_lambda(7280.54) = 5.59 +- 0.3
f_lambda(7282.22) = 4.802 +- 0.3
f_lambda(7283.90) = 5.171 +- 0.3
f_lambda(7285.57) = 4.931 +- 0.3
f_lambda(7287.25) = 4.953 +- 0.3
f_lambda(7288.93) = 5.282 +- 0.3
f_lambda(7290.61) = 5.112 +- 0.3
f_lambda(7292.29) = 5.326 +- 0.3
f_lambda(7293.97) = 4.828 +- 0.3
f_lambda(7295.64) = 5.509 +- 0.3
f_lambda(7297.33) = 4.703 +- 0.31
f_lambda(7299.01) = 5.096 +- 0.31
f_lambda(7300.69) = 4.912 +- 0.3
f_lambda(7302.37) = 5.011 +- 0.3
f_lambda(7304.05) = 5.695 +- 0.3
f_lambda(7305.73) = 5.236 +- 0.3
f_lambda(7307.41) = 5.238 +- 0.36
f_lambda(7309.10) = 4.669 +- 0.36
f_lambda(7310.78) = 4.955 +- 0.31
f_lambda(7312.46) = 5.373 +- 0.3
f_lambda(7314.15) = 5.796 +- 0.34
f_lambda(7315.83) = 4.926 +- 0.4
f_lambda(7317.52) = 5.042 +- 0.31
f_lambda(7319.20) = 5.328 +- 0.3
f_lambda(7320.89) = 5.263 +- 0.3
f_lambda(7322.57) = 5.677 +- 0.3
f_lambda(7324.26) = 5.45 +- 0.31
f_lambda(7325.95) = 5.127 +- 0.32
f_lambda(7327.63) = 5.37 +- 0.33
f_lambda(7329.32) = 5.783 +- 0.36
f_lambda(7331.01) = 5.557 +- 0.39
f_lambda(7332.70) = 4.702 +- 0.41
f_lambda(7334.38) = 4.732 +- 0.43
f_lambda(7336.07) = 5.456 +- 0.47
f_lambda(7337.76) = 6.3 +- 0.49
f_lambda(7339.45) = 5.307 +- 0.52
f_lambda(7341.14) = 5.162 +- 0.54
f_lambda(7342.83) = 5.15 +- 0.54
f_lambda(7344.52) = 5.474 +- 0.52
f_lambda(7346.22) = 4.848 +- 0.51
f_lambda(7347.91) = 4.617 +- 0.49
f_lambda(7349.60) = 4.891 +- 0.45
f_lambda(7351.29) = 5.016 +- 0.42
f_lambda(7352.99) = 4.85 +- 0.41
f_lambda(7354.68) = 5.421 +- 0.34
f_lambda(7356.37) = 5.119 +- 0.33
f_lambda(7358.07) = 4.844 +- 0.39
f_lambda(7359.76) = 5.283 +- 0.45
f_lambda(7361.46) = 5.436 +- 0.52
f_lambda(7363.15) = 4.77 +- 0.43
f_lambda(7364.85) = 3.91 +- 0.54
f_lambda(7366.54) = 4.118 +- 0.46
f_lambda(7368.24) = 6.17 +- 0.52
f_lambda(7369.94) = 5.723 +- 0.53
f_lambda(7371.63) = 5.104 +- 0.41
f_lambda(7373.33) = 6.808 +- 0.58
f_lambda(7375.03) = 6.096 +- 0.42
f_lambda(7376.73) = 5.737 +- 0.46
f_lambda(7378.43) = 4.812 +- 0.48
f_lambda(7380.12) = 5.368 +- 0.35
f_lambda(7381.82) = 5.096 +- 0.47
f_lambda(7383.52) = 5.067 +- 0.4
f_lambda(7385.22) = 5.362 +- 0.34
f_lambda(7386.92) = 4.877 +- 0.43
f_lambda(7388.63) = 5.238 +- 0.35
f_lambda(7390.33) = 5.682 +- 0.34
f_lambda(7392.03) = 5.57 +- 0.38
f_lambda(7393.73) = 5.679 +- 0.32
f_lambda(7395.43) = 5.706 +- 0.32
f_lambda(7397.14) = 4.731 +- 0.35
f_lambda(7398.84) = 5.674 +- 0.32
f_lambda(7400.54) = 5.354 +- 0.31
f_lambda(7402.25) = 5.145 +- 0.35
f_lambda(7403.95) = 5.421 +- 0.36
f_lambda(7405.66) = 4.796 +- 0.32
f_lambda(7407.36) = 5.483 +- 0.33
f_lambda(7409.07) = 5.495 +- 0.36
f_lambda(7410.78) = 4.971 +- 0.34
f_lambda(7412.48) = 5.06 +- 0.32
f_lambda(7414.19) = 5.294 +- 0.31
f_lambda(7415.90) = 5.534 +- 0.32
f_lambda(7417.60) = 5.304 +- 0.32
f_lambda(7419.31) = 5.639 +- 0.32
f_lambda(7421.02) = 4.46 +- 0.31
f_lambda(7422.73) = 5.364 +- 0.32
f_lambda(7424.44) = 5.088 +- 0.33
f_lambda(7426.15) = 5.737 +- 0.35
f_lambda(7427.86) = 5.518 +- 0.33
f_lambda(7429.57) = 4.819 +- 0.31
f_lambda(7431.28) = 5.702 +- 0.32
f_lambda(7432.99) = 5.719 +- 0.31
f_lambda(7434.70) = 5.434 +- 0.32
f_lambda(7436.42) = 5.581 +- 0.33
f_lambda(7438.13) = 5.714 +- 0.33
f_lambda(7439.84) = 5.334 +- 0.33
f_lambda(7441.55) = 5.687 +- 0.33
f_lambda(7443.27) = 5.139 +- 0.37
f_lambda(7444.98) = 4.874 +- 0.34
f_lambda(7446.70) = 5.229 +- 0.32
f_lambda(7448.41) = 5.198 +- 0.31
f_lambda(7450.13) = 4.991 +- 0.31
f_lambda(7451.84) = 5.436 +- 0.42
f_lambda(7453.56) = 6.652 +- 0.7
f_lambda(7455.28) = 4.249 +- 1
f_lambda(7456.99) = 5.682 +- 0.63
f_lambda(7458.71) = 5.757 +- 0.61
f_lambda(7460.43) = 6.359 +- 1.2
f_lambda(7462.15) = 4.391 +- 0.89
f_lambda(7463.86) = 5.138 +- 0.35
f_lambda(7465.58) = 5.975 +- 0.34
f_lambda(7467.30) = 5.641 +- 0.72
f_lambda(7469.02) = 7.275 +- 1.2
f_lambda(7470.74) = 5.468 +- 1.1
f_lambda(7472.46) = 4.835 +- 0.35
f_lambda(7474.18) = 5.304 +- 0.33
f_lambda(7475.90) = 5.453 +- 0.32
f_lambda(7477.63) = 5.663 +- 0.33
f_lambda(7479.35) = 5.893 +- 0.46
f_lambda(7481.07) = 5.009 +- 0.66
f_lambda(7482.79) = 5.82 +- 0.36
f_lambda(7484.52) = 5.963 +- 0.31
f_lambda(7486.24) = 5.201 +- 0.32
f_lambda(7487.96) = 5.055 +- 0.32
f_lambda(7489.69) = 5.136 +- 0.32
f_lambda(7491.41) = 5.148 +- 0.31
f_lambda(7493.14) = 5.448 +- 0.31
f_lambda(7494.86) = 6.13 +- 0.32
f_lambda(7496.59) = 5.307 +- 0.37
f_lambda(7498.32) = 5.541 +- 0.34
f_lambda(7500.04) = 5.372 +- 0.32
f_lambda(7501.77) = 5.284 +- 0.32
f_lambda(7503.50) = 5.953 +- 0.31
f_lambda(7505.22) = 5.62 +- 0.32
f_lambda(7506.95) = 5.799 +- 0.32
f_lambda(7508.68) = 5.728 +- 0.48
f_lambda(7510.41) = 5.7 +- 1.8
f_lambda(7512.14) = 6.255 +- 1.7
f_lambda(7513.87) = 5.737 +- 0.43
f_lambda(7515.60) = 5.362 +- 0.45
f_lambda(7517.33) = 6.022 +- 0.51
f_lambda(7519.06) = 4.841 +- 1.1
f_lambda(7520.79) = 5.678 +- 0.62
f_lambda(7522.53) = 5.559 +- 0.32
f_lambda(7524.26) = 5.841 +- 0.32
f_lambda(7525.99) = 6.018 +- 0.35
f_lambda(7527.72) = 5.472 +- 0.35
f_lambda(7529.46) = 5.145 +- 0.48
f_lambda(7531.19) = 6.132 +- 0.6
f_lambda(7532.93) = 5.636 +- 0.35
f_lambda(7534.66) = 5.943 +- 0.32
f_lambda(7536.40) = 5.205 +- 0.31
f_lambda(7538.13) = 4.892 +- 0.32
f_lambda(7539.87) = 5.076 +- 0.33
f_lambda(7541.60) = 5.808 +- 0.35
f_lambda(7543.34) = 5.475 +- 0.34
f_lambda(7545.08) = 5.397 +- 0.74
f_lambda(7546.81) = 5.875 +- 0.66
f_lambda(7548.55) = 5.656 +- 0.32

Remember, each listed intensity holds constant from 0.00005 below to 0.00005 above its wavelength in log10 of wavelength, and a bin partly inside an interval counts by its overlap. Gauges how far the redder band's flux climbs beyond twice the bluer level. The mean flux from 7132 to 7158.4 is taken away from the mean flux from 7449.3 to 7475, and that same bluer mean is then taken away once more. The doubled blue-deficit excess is -4.49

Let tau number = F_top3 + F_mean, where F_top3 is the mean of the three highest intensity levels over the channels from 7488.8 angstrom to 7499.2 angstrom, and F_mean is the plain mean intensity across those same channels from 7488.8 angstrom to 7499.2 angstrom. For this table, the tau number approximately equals 11.2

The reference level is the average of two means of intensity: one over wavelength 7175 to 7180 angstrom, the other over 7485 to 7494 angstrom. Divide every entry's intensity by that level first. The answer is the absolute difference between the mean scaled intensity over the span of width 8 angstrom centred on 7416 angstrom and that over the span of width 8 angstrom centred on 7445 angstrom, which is 0.03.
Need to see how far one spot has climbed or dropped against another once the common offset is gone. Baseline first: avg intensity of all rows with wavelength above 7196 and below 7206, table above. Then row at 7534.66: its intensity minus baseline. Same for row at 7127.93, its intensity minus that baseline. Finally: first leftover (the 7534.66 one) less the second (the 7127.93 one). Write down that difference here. 1.2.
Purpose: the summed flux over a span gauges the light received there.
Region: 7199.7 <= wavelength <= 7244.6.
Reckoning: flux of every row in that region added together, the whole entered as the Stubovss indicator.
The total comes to 132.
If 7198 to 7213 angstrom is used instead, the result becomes 43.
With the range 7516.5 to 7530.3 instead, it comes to 45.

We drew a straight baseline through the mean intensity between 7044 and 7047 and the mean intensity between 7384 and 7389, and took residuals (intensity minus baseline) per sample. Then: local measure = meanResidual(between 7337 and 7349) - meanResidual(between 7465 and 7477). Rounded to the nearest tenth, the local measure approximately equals -0.6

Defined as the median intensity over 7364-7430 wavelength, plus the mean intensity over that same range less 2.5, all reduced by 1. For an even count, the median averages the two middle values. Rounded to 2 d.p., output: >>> 7.17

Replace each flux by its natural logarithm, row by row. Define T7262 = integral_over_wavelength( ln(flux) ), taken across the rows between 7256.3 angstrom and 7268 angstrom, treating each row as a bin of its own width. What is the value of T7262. 19.2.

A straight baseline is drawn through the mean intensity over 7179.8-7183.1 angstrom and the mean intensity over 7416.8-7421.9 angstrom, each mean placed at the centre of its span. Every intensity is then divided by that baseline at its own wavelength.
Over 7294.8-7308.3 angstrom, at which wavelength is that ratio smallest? 7297.33 angstrom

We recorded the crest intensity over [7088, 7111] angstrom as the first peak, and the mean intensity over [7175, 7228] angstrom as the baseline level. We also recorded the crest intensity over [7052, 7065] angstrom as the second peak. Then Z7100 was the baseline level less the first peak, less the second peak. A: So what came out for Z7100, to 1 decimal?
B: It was -7.2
